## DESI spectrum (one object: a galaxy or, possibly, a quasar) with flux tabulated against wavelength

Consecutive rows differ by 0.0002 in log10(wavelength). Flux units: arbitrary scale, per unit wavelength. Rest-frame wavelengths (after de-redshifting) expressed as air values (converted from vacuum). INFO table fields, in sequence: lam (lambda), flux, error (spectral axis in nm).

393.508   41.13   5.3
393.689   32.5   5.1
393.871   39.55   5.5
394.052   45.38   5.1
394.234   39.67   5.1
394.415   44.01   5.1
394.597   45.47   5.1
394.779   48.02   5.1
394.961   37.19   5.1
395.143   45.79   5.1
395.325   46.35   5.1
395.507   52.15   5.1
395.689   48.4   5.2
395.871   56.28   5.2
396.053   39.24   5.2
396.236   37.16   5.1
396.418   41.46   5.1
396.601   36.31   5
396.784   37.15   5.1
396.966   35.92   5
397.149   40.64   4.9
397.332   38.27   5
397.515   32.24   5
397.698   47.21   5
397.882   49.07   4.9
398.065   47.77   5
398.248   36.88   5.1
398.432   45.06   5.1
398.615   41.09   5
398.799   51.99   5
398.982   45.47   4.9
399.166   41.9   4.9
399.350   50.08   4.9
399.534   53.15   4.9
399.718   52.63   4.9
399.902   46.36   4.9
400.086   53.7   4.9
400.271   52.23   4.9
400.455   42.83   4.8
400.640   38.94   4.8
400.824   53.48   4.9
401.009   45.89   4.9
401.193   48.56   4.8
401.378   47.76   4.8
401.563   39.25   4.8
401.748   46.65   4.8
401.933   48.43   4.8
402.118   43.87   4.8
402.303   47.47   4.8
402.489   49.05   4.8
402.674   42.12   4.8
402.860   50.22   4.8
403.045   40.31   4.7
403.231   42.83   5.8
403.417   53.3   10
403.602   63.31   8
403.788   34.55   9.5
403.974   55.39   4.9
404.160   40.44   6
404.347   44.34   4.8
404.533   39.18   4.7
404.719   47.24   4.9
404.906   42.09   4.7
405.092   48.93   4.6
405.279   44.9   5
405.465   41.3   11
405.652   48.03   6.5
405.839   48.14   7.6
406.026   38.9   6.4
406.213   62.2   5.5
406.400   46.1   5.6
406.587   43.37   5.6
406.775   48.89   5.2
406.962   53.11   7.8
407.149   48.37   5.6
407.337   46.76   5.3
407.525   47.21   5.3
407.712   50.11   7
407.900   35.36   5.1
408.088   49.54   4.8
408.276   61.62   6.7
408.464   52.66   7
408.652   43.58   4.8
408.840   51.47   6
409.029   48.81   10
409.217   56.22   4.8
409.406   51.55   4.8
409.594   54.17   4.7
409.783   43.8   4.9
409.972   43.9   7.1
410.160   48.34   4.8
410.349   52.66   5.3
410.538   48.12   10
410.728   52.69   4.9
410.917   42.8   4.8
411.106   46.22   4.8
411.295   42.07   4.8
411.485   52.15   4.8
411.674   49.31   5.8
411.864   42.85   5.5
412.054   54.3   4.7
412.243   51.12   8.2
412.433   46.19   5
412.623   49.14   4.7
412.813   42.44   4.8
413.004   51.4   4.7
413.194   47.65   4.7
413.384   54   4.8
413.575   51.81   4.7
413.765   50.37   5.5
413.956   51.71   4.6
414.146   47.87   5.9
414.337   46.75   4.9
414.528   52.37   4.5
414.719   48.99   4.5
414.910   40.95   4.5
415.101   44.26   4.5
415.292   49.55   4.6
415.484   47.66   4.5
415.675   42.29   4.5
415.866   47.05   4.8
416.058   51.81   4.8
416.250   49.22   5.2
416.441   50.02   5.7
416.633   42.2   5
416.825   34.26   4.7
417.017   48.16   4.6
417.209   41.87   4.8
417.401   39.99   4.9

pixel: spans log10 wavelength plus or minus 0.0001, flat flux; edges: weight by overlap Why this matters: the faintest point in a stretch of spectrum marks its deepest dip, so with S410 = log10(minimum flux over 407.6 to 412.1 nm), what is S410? 1.55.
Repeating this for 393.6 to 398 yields 1.51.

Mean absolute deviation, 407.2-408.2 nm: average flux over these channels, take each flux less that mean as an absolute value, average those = 4.2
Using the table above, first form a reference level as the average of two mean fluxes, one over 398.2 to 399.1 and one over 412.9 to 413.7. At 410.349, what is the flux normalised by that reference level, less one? 0.10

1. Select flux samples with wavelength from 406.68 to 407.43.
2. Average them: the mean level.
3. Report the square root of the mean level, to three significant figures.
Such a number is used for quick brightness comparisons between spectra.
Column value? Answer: 7.02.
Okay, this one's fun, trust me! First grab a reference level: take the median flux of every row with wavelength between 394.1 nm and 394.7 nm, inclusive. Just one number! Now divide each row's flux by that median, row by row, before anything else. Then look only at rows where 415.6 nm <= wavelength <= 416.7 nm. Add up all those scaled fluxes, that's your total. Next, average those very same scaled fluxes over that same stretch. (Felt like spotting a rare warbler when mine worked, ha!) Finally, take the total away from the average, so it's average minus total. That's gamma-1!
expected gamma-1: -5.35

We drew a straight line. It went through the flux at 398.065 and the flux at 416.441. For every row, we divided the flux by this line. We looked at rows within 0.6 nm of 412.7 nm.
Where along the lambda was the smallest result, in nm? 412.813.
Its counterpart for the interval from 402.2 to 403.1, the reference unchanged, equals 403.045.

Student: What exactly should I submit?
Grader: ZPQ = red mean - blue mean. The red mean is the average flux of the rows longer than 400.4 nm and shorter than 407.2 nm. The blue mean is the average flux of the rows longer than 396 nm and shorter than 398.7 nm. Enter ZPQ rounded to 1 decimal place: 6.1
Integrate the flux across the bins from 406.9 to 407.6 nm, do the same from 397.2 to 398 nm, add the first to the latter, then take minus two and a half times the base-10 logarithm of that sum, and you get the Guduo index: -4.57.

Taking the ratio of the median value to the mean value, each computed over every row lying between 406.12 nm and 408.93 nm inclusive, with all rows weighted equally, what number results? 0.99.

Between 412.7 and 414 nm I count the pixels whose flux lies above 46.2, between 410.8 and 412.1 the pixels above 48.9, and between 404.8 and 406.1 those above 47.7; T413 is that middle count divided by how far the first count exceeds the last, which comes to 1.0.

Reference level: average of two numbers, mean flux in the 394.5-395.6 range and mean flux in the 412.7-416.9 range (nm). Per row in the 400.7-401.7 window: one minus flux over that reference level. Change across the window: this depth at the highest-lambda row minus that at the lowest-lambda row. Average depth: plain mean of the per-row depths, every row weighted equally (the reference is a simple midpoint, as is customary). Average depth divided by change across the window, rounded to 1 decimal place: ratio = 0.0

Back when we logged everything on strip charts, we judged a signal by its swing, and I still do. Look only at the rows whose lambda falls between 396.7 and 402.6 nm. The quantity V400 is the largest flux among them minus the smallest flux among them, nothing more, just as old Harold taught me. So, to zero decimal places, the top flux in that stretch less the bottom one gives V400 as 21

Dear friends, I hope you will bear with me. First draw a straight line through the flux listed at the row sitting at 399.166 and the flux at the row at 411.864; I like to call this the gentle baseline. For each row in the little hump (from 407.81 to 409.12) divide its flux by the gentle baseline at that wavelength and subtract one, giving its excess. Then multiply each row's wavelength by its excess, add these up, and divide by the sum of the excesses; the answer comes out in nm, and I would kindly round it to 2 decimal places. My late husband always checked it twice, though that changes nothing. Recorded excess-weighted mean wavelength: 408.57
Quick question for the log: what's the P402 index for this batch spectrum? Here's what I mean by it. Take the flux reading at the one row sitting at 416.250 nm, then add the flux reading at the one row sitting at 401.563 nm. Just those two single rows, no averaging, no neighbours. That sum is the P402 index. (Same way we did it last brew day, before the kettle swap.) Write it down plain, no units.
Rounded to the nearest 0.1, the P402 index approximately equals 88.5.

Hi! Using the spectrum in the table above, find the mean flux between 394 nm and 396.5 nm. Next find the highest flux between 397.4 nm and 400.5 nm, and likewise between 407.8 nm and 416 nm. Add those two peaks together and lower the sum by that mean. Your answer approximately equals 71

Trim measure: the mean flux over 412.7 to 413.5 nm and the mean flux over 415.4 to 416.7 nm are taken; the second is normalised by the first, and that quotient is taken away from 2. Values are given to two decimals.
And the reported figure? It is 1.03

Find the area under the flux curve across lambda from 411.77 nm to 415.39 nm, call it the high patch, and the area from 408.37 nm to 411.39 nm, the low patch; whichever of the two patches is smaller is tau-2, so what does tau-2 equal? 147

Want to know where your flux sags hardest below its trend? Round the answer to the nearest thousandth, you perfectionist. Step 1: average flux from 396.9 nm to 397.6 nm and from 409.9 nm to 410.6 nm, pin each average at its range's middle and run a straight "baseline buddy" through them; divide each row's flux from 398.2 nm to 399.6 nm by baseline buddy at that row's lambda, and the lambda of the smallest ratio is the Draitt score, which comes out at 398.248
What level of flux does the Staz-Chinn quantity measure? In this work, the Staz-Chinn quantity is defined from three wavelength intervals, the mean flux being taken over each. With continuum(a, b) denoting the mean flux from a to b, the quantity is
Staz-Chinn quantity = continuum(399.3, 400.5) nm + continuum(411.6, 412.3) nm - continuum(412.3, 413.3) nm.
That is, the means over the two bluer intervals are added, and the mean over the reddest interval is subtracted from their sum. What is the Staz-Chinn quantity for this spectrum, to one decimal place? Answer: 52.2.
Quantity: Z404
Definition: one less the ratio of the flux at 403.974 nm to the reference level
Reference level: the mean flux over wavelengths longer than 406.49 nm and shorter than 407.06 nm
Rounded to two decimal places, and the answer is -0.14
